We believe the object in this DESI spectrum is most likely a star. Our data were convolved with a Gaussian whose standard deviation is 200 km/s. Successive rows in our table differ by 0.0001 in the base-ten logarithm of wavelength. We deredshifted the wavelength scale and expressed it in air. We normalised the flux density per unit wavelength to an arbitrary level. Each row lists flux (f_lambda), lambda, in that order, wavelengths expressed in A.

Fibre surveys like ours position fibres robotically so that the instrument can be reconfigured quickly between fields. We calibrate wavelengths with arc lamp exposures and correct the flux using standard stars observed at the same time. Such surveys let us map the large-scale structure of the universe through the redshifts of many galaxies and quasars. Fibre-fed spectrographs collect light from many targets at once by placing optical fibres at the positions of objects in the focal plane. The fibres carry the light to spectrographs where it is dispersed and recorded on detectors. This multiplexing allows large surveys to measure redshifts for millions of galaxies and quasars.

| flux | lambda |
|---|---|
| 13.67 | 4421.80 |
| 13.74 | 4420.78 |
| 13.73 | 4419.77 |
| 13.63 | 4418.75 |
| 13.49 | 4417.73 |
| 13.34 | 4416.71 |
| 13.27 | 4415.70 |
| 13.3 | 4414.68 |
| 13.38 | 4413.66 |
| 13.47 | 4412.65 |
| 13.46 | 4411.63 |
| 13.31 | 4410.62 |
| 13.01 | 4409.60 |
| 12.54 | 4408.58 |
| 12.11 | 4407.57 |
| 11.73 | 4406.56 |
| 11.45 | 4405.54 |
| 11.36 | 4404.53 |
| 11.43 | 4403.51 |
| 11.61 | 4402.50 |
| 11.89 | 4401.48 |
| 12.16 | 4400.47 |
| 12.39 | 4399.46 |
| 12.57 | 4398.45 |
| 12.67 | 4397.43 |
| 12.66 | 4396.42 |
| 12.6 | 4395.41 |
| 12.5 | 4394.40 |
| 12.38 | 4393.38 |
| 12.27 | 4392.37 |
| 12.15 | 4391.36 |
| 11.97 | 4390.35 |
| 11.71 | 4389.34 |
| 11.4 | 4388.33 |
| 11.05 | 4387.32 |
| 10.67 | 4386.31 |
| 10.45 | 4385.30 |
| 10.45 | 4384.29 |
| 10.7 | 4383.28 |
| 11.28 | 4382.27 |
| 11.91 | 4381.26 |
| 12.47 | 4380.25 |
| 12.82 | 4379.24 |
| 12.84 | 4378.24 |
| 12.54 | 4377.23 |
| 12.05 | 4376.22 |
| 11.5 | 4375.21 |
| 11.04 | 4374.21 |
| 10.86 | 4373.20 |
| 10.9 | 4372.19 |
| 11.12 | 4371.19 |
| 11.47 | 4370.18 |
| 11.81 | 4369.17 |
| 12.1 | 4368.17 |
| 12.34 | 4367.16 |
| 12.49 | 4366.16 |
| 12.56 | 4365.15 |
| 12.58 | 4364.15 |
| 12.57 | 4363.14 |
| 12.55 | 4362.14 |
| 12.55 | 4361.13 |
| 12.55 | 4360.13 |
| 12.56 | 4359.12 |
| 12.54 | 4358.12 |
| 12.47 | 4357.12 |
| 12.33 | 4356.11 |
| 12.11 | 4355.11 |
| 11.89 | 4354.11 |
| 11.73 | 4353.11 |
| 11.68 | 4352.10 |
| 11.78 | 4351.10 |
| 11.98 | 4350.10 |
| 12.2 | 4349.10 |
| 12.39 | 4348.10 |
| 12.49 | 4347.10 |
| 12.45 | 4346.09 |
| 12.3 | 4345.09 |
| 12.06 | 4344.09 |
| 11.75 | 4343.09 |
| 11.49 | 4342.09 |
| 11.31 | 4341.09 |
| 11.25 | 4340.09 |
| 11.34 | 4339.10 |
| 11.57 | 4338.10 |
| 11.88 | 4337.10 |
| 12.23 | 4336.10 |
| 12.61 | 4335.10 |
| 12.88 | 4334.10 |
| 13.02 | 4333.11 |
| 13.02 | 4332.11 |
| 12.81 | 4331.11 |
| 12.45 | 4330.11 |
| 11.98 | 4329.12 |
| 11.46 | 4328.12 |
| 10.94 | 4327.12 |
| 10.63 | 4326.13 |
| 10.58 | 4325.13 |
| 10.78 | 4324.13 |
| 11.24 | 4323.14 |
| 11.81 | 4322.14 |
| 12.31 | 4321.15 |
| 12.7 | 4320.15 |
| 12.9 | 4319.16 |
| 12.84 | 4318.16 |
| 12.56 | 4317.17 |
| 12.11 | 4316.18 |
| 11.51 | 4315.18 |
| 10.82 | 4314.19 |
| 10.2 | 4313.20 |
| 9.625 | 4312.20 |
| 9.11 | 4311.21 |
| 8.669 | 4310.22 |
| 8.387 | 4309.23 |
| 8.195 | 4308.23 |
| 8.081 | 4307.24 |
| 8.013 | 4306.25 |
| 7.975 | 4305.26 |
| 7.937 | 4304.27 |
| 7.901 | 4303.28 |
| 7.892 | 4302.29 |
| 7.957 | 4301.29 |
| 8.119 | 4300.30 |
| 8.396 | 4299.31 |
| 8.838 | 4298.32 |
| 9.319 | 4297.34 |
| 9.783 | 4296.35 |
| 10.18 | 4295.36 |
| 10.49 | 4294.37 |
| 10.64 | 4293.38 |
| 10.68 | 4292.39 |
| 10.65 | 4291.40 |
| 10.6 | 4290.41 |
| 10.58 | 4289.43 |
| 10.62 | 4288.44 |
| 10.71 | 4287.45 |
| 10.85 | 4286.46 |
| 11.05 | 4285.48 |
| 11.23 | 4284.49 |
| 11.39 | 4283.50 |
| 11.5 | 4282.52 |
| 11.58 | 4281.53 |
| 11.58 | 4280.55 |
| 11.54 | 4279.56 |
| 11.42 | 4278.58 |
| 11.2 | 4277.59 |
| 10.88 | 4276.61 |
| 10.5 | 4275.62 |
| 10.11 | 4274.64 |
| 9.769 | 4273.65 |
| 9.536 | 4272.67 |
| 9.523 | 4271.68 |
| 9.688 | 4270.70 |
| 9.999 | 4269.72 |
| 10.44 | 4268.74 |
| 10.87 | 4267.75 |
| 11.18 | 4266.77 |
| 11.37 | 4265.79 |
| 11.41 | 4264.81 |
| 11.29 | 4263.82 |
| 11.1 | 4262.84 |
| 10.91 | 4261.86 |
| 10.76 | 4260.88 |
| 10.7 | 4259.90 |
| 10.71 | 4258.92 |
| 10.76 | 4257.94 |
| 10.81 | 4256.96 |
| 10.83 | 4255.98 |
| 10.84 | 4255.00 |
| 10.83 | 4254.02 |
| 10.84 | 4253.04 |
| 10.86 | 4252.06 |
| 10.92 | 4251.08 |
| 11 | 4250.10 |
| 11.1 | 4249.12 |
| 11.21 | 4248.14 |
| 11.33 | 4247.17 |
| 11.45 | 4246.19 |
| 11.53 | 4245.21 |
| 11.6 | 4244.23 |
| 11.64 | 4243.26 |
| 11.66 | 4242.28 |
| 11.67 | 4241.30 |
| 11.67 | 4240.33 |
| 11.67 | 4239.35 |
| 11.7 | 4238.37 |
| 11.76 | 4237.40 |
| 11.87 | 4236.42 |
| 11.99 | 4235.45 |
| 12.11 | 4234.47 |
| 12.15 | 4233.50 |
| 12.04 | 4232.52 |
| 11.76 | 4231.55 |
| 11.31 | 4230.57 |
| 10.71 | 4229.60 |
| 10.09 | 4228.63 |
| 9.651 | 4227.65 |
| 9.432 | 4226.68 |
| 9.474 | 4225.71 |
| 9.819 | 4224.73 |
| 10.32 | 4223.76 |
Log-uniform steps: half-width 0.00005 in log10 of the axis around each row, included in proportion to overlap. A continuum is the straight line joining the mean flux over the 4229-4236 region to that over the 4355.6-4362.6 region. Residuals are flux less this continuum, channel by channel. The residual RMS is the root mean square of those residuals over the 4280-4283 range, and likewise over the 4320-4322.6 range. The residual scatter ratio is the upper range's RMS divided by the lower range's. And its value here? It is 0.8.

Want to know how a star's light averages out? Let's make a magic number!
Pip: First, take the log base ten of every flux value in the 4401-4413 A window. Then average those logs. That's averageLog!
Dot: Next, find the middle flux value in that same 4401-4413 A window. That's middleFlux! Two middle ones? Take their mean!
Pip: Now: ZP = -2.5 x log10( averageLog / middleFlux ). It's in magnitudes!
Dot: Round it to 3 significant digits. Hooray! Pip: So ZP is 2.61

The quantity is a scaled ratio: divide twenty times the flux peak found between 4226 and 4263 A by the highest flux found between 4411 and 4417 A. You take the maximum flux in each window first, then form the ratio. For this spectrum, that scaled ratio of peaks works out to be 18.0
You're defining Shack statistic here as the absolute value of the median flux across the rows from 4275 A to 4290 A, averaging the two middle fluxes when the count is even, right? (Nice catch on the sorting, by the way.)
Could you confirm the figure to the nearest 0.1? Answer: 11.2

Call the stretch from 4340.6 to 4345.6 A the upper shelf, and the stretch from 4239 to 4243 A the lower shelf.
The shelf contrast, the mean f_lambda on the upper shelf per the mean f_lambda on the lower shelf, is 1.01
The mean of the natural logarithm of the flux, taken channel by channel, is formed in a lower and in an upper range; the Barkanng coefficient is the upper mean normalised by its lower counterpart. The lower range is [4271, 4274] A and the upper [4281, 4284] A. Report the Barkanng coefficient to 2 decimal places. 1.08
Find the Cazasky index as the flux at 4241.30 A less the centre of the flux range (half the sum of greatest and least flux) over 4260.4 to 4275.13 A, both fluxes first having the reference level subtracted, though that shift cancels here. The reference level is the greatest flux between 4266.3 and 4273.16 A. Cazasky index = 1.2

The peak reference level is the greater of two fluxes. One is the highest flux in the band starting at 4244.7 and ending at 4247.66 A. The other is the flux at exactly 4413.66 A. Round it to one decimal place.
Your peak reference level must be 13.4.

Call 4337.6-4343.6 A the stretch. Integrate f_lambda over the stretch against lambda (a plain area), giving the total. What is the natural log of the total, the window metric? 4.23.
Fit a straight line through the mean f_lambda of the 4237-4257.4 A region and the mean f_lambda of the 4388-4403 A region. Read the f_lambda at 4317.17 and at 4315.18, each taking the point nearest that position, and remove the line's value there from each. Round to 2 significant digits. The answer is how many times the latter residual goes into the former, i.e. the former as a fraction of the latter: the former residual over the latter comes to -4.4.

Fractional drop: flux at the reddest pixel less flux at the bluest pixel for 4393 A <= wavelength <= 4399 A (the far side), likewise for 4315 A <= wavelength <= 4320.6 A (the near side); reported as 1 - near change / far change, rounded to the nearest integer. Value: -5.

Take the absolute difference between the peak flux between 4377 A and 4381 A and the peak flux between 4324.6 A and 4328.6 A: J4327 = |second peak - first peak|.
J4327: 1.4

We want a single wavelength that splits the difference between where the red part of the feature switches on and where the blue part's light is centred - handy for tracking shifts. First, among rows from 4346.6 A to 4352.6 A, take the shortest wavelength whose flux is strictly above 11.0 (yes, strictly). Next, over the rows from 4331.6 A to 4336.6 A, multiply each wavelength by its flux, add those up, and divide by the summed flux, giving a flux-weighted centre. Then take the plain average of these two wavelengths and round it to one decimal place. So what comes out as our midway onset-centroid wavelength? 4340.6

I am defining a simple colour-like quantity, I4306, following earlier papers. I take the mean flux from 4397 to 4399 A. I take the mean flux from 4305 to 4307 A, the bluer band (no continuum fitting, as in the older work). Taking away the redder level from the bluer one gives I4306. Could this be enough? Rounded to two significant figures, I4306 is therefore -4.6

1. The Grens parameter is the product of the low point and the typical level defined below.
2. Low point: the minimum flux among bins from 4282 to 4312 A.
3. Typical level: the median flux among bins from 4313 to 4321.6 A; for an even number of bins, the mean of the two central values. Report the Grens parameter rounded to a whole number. 97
